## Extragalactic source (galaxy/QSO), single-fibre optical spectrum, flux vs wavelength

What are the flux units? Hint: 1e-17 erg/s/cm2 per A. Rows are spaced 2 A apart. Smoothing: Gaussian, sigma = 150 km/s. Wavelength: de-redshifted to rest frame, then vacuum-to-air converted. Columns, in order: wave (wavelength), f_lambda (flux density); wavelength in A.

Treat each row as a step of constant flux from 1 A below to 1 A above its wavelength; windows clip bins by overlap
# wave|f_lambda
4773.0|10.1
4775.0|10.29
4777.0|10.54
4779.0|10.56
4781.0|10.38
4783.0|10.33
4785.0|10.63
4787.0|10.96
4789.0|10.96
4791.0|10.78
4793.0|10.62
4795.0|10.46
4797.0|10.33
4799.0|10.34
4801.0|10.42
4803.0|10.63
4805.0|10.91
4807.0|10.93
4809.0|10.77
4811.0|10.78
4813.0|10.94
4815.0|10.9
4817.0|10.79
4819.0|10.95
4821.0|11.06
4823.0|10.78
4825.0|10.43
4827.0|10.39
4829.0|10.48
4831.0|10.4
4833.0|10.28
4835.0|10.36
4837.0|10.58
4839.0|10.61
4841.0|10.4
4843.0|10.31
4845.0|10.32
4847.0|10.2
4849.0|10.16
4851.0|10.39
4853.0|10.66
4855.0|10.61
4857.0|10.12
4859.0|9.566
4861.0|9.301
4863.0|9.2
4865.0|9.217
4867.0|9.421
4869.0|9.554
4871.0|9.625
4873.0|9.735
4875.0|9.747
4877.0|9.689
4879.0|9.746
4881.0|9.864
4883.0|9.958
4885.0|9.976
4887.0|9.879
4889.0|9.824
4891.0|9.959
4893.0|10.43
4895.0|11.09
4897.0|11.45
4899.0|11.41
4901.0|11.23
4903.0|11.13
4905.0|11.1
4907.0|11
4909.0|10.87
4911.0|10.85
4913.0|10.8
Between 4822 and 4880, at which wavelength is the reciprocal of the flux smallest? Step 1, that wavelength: 4823.0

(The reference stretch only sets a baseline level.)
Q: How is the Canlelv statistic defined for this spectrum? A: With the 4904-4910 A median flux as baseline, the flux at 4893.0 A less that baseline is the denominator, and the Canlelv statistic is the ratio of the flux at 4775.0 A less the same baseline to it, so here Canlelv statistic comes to 1.2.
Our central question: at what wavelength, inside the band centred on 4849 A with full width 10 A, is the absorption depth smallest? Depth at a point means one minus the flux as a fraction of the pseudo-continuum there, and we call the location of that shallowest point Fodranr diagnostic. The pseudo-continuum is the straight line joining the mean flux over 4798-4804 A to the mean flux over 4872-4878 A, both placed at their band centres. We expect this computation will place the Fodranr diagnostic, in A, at 4853.0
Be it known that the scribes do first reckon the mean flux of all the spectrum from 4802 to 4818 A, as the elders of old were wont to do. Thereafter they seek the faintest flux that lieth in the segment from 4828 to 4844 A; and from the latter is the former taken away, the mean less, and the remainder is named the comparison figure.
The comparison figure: -0.6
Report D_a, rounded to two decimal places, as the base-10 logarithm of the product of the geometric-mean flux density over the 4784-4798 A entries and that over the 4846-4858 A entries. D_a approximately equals 2.04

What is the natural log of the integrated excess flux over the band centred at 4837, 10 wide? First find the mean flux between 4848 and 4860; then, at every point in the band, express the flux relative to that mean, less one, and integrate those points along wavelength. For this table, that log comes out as -1.66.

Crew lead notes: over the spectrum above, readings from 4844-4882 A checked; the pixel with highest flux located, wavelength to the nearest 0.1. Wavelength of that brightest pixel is 4853.0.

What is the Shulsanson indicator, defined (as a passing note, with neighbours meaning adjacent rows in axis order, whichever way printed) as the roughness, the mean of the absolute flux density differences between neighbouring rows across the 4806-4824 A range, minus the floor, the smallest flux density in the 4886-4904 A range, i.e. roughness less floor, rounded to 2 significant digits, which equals -9.7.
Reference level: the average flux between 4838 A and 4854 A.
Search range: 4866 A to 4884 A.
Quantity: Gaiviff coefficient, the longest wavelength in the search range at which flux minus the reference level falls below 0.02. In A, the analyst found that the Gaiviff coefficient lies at 4883.0 A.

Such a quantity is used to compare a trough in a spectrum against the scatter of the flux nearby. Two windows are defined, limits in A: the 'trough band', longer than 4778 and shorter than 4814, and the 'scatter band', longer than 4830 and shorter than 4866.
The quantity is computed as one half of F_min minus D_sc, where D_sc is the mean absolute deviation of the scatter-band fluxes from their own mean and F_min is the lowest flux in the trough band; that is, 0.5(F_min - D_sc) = 4.98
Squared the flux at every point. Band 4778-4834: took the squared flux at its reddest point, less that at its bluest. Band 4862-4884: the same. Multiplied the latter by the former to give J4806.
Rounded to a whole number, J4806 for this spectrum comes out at -85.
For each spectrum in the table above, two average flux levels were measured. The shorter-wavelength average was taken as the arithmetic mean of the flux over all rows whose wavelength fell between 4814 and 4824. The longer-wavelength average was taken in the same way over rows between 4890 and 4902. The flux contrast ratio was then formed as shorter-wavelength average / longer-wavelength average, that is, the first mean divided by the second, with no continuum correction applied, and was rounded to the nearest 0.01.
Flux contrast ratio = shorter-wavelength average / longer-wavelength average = 1.00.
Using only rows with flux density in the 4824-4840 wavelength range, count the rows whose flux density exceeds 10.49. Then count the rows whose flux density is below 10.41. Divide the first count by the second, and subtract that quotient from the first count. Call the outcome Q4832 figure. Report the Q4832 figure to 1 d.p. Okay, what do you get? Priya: 1.5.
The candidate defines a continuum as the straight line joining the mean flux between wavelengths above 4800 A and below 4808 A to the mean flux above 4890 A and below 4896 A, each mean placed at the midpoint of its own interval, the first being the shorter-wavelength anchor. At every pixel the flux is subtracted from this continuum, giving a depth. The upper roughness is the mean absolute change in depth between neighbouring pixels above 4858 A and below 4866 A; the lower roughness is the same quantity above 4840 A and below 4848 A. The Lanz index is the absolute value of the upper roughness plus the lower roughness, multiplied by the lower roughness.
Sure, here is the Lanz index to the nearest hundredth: 0.01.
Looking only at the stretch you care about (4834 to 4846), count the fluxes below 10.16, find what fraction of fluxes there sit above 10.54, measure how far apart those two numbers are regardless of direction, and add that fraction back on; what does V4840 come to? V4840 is 0.67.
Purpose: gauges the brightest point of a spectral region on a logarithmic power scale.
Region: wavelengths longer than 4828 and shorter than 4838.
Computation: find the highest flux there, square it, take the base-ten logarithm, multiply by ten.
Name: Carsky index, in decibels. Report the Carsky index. 20.49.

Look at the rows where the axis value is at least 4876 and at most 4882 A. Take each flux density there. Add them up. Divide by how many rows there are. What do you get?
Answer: 9.8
